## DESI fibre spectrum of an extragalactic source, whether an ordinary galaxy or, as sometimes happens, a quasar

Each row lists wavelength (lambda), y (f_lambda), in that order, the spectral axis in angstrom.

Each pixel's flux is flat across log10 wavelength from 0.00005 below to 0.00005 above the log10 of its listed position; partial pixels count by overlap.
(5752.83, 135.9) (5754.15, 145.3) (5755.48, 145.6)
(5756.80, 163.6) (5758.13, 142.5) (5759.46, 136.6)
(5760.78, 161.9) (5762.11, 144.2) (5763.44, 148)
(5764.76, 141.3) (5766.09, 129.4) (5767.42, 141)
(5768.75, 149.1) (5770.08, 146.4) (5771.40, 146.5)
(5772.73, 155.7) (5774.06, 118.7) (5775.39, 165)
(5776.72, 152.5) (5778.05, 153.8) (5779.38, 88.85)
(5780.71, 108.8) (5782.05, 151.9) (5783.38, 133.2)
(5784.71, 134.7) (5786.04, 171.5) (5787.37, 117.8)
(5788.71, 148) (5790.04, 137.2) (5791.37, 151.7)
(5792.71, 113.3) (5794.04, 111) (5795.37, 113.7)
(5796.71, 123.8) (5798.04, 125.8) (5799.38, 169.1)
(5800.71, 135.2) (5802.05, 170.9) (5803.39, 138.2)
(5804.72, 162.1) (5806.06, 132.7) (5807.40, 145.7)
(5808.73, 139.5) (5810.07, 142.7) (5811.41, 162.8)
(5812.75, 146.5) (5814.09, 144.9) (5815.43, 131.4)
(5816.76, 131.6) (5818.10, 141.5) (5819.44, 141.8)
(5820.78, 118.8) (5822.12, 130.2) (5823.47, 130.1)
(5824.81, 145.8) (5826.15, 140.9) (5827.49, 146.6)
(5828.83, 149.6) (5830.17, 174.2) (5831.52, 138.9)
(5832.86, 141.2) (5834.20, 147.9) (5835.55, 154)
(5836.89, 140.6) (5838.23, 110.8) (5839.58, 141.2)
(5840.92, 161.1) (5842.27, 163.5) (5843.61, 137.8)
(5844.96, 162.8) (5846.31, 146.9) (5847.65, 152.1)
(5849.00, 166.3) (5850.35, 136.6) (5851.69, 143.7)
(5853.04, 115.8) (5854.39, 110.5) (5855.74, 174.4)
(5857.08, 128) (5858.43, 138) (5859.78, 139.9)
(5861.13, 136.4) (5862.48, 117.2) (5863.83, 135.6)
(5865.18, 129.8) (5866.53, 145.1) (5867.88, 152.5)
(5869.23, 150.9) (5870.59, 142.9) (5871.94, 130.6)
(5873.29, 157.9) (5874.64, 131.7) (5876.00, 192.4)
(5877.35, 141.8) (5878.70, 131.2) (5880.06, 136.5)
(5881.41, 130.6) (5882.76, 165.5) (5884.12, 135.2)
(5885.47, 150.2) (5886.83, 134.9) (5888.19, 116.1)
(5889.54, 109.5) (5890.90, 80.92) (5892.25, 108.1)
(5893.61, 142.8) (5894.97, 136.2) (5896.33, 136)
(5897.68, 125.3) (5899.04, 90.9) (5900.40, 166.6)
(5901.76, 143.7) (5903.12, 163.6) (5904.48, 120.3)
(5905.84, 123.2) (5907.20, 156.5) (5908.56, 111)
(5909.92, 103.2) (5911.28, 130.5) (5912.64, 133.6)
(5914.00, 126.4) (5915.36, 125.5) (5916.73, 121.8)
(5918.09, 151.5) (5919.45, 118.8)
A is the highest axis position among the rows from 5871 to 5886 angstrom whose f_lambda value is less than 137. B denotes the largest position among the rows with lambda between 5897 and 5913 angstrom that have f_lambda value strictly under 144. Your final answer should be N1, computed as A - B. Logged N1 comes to -28.5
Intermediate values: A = 5884.12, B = 5912.64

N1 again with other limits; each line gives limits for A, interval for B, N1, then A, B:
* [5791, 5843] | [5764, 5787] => 53.5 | 5838.23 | 5784.71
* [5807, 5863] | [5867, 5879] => -16.2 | 5862.48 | 5878.70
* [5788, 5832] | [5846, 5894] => -70.1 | 5823.47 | 5893.61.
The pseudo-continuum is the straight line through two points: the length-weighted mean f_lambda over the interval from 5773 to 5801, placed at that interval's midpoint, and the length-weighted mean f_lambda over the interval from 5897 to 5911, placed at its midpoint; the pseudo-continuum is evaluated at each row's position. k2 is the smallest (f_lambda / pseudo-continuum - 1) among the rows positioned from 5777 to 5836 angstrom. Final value -0.34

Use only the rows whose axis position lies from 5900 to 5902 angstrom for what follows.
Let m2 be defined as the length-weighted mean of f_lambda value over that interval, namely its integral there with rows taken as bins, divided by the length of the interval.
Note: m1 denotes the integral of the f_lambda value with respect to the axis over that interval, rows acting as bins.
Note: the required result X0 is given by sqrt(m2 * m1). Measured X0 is 221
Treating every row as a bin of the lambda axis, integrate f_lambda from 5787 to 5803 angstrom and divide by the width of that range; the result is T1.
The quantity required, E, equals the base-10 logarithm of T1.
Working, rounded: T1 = 135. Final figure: 2.13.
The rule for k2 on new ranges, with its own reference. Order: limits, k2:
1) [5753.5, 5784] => -0.34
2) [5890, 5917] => -0.38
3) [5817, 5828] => -0.11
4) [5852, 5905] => -0.38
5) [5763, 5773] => -0.05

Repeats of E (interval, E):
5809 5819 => 2.15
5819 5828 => 2.13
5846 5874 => 2.15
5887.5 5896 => 2.07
